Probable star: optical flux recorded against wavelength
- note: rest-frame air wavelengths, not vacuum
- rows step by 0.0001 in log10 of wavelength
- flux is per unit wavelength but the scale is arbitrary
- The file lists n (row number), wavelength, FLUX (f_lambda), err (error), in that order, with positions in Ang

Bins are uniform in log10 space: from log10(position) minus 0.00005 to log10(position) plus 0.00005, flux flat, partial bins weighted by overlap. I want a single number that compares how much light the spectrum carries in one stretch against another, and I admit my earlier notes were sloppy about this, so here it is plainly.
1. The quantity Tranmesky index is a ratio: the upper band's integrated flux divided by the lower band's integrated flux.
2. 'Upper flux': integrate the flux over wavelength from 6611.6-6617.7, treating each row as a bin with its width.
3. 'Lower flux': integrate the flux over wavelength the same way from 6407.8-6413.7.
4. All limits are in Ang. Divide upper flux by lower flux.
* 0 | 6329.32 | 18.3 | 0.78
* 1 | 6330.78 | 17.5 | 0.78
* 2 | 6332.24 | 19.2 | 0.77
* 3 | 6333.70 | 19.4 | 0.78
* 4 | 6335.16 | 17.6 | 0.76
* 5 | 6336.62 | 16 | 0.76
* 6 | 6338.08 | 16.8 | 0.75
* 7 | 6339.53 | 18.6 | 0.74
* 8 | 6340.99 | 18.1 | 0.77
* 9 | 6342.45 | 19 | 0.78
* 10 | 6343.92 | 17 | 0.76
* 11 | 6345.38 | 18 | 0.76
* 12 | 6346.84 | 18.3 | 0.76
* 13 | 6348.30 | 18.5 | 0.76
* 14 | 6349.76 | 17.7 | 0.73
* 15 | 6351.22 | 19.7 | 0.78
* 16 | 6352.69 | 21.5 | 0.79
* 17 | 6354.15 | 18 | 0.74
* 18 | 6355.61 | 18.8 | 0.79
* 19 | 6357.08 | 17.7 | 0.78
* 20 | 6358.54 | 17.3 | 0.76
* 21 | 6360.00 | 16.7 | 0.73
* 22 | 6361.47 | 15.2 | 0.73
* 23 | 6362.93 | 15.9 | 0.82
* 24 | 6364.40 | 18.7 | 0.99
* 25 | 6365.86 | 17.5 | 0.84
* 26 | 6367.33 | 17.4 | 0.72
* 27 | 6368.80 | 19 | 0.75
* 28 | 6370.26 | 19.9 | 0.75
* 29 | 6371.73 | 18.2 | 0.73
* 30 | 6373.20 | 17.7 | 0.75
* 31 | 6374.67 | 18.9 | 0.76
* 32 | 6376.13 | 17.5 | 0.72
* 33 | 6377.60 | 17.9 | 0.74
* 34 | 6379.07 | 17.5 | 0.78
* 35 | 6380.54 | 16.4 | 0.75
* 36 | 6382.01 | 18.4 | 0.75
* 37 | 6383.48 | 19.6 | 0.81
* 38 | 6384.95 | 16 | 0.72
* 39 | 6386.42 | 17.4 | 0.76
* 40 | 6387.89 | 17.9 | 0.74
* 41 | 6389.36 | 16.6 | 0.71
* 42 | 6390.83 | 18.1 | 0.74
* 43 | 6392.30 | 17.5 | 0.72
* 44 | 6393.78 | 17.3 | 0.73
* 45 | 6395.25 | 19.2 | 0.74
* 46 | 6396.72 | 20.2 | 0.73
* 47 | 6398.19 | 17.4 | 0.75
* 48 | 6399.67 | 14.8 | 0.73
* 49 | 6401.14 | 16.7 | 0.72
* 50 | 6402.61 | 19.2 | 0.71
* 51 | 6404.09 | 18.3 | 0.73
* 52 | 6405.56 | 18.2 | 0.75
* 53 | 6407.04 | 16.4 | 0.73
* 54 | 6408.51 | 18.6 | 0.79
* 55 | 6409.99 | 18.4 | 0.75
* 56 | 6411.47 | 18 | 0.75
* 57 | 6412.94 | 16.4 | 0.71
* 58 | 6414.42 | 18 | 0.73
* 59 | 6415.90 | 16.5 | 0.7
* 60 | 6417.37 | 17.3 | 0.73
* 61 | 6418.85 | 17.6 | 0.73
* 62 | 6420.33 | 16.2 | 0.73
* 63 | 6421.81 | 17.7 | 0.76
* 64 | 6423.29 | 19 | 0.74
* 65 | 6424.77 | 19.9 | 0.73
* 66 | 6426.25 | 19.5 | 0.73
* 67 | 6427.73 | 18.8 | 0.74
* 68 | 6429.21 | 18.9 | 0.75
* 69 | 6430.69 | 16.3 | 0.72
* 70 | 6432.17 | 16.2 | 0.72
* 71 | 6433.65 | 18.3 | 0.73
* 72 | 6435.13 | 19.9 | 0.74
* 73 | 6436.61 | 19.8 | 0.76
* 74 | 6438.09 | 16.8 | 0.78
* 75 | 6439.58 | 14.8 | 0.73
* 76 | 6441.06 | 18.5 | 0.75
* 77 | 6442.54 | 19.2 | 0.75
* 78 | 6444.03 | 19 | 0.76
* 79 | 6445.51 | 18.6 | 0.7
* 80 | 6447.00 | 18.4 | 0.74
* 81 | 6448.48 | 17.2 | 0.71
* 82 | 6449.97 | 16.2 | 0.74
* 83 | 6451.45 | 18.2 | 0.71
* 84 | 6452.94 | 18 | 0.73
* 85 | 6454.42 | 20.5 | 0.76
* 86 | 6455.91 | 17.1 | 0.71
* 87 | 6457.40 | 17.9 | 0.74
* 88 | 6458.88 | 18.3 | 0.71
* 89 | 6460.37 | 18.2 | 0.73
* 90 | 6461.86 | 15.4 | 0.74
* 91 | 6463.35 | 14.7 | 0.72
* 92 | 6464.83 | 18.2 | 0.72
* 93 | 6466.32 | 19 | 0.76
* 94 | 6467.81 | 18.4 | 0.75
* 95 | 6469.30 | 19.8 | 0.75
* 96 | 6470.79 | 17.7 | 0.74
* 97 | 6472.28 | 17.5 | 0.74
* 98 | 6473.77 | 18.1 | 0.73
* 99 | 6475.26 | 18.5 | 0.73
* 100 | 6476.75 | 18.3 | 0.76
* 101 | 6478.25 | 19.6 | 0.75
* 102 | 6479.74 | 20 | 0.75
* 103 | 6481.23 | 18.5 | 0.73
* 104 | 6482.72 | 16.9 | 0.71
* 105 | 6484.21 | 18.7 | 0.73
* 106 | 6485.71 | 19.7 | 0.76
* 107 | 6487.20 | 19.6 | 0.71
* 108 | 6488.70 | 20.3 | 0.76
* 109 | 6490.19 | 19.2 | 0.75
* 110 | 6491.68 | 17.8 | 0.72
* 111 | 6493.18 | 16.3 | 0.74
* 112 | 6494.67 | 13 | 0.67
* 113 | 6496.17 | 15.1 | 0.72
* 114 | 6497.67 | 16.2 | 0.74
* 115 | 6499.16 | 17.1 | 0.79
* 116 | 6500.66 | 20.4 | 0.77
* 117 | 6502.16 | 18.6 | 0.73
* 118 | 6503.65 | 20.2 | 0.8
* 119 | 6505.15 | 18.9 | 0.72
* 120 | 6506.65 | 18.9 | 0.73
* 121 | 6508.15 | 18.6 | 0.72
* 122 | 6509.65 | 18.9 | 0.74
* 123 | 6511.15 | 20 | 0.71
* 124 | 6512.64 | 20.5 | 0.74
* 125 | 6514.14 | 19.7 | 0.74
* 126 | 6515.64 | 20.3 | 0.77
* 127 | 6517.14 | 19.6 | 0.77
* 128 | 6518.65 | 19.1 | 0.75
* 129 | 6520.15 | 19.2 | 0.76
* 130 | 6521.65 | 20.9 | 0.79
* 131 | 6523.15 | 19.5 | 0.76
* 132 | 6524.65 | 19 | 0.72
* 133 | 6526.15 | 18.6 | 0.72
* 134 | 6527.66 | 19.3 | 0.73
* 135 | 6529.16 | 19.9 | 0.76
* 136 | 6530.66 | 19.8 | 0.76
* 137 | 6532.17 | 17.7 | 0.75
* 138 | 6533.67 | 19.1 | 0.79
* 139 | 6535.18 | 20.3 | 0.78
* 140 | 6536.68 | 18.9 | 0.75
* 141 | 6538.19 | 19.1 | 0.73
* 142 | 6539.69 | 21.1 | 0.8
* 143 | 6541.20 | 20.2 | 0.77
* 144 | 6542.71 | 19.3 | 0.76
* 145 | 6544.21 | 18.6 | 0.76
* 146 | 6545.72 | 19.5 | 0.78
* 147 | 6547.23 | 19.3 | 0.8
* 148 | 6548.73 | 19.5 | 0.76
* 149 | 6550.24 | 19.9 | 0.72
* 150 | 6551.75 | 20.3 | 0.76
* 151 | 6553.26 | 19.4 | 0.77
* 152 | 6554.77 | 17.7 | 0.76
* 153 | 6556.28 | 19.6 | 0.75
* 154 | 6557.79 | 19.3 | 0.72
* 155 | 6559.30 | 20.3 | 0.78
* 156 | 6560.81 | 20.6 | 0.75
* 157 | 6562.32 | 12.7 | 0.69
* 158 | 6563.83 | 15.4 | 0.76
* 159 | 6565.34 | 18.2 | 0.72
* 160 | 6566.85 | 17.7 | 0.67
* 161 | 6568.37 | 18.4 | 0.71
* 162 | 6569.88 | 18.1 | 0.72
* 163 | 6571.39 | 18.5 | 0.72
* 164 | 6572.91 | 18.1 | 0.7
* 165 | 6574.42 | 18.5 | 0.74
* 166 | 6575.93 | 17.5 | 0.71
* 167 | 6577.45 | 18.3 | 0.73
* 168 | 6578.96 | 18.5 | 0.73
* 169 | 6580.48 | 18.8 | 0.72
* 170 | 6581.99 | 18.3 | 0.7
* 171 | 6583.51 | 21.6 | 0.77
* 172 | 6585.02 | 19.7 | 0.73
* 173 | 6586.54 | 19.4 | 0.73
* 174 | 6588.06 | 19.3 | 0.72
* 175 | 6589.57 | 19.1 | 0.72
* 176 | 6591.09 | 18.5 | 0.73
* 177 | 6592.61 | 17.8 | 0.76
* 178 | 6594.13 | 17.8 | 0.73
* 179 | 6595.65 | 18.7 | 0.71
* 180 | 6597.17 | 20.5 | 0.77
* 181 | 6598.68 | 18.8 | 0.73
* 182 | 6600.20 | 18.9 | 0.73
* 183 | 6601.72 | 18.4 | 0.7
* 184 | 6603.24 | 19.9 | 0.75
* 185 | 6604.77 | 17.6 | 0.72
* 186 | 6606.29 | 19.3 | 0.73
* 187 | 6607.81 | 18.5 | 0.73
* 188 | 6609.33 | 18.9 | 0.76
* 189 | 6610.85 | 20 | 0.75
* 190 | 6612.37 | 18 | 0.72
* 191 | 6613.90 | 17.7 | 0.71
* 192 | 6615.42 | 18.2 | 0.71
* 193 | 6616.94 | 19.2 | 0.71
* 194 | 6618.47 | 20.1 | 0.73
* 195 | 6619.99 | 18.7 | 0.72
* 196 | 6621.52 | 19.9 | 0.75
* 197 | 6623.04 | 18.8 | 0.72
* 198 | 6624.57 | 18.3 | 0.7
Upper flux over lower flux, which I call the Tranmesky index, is 1.06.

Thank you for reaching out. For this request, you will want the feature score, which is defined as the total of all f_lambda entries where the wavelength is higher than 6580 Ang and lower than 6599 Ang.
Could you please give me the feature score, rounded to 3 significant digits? 248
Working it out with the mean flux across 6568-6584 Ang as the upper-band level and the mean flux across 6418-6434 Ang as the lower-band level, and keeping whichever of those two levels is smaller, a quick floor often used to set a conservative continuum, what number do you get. 18.0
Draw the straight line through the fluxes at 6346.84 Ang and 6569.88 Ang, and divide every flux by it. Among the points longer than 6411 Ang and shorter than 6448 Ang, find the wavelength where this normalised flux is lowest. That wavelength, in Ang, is 6439.58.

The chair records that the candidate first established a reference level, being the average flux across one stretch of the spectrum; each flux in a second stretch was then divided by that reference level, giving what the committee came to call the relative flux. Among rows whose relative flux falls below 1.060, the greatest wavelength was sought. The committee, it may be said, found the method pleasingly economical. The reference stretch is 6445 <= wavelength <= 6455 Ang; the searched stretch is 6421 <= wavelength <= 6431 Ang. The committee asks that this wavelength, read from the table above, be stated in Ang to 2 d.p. 6430.69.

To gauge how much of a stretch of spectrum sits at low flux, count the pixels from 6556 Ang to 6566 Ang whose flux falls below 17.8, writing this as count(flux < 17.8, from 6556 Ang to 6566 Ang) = 2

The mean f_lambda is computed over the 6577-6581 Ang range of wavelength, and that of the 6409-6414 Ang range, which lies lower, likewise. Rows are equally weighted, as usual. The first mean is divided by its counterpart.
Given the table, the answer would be 1.05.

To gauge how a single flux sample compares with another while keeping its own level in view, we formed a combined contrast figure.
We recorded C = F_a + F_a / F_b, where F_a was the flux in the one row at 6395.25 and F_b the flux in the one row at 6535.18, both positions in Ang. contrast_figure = 20.1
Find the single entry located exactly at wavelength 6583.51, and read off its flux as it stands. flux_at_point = 21.6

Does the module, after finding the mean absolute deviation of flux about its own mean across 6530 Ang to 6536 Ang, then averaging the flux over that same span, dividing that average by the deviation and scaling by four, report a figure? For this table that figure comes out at 93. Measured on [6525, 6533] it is 105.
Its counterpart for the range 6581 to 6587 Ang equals 85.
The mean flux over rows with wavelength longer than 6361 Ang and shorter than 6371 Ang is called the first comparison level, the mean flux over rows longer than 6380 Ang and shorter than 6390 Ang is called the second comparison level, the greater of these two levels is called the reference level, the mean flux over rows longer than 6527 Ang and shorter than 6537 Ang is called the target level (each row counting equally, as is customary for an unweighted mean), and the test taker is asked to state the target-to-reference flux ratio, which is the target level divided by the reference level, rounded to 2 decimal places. 1.09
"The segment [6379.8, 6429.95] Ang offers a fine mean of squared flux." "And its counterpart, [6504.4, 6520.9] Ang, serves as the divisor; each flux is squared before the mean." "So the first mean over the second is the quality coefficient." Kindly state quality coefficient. 0.85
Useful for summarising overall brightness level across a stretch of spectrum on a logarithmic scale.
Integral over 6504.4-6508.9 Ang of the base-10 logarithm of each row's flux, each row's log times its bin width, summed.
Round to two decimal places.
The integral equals 5.73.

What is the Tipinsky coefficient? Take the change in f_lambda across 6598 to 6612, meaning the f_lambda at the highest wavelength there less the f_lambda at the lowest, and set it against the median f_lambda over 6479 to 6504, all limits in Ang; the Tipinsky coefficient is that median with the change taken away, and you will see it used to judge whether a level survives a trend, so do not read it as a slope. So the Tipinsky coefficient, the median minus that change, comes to 17.4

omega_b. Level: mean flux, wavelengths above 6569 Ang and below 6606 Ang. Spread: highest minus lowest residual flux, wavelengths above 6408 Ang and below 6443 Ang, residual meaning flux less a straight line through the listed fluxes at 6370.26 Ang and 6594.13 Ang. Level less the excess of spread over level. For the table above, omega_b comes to 32.5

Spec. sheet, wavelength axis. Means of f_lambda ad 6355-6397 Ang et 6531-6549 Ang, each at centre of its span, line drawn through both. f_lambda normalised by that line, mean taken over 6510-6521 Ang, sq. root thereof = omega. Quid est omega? 1.02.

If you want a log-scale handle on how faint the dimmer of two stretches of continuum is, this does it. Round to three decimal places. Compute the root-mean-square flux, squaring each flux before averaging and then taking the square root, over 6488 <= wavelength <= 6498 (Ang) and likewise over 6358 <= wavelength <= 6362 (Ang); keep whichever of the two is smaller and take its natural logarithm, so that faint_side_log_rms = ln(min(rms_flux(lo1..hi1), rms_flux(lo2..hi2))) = 2.799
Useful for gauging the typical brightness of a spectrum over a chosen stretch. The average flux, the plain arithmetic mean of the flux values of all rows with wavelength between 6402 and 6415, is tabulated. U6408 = 17.9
